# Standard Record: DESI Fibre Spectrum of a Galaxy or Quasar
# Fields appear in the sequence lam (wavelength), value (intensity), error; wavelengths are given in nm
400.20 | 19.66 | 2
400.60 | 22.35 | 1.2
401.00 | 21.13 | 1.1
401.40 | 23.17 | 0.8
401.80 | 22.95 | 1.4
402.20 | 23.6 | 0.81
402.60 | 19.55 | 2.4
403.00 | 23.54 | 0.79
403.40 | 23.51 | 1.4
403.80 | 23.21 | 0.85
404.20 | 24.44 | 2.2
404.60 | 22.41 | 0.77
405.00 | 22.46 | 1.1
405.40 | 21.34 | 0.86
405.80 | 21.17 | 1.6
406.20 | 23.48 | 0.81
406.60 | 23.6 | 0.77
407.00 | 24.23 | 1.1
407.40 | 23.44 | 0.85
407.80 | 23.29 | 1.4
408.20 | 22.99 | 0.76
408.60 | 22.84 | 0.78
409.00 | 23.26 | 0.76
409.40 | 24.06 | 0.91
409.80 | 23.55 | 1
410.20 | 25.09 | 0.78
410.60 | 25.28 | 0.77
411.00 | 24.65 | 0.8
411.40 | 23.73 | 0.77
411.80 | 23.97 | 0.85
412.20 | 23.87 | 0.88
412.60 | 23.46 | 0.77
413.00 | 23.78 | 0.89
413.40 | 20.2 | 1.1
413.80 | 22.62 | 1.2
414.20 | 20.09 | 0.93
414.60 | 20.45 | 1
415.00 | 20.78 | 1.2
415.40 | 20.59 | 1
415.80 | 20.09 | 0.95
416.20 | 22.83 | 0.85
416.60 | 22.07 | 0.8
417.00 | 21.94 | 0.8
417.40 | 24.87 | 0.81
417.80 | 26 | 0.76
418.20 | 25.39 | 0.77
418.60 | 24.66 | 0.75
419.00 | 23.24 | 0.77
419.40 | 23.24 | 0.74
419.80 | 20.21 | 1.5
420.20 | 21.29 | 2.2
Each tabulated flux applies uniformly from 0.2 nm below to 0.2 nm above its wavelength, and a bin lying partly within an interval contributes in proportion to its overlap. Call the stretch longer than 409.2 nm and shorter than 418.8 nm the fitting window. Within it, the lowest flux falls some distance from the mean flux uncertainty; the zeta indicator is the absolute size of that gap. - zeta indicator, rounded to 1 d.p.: 19.2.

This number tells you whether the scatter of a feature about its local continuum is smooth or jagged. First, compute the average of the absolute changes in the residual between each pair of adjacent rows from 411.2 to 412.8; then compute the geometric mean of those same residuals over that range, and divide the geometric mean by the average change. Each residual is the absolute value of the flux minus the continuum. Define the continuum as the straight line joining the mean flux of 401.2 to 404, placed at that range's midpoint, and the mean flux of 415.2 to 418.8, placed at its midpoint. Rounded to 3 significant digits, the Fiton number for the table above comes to 2.74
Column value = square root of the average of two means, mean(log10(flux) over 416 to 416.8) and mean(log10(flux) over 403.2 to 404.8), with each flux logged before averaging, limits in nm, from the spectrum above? 1.166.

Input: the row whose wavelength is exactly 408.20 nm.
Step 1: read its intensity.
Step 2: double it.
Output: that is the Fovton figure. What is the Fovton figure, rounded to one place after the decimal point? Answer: 46.0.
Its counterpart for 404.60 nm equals 44.8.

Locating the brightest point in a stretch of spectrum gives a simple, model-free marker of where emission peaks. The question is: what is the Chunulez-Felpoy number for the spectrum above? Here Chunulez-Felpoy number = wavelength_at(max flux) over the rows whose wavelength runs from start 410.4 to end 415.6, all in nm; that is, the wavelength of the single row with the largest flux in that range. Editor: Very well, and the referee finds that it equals 410.60 nm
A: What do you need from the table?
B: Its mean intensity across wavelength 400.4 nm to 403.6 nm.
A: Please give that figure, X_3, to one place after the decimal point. 22.5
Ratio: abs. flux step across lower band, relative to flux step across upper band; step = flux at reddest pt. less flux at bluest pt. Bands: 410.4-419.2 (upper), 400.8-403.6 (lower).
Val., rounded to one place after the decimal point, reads -1.2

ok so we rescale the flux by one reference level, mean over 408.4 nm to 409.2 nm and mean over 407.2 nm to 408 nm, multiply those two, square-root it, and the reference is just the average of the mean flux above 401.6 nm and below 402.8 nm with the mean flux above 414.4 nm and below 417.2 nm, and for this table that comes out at 1.072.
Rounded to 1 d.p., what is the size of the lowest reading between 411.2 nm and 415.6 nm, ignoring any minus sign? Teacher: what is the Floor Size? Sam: 20.1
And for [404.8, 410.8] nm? 21.2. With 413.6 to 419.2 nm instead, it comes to 20.1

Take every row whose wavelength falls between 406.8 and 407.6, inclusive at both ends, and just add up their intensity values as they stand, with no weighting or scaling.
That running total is 48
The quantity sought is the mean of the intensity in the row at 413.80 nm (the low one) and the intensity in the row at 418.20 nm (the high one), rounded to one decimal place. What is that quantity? 24.0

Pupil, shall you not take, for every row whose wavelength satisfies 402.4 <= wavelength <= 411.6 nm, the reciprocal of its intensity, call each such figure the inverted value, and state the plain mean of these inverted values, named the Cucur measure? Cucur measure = 0.0431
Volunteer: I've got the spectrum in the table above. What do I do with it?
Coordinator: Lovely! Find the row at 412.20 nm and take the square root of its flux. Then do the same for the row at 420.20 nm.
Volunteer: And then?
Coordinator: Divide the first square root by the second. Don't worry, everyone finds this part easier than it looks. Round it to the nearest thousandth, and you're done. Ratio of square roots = 1.059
